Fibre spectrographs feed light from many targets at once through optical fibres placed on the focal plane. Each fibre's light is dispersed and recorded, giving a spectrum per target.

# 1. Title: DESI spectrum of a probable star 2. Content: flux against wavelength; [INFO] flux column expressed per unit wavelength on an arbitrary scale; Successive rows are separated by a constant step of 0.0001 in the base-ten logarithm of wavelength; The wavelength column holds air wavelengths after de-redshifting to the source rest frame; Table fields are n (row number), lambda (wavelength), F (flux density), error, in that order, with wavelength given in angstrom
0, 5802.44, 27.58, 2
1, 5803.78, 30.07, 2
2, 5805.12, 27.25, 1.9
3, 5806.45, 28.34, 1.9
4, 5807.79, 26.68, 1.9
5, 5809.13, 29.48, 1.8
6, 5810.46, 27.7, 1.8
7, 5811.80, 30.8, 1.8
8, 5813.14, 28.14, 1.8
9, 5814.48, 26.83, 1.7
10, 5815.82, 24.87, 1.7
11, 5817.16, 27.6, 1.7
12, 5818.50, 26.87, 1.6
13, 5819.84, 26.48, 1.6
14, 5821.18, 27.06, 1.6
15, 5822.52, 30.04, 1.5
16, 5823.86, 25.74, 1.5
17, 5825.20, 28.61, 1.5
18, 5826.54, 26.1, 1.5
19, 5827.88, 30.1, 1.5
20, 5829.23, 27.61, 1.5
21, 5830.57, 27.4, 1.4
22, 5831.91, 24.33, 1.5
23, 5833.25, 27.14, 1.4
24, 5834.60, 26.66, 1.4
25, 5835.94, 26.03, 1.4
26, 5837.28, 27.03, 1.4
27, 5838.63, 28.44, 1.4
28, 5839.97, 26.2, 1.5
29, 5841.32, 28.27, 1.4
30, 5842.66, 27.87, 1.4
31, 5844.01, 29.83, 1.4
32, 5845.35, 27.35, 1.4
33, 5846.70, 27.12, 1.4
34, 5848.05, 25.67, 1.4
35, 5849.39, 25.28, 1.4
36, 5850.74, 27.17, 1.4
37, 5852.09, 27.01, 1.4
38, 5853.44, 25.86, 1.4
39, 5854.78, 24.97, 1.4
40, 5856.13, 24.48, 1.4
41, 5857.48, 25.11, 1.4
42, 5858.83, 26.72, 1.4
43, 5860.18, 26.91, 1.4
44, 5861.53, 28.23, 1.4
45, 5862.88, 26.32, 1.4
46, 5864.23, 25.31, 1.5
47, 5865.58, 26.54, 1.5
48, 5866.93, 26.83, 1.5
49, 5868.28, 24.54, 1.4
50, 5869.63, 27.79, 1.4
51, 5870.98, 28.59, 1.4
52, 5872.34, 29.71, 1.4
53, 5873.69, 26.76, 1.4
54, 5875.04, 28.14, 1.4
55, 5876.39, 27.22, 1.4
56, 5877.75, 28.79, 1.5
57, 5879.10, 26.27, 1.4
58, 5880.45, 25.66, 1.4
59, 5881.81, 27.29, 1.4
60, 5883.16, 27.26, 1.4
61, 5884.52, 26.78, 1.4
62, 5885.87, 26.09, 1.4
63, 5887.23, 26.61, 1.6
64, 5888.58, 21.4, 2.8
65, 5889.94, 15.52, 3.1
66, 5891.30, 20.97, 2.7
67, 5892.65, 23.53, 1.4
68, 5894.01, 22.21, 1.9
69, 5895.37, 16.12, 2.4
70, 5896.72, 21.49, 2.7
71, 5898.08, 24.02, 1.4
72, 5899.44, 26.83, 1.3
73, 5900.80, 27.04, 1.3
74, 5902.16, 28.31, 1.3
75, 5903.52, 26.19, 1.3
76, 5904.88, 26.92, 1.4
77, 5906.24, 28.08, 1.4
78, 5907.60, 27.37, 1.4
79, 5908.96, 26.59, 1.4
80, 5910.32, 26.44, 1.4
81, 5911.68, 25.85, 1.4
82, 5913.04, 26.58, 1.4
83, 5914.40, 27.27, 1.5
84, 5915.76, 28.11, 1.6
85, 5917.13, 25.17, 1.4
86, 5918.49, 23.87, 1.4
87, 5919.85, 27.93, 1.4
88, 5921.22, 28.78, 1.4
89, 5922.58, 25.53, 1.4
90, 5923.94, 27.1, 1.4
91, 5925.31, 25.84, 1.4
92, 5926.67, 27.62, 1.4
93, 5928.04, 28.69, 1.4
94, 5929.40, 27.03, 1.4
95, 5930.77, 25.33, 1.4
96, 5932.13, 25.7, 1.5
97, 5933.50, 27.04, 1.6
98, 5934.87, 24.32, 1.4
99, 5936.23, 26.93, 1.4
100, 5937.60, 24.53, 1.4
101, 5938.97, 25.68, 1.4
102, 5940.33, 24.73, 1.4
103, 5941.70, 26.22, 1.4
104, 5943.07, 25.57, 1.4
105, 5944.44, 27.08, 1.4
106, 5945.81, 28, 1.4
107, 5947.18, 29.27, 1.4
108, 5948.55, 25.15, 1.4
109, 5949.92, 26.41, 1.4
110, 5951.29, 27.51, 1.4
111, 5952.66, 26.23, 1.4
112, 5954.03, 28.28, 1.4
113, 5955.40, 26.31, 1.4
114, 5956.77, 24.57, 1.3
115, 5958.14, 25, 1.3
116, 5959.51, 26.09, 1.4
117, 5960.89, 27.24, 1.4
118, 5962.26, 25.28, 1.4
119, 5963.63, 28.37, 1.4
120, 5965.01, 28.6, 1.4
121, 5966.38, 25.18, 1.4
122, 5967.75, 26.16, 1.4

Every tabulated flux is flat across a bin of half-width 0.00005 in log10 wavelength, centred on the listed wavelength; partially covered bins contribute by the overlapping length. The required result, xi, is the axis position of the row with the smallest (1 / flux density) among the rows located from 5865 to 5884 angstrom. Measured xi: 5872.34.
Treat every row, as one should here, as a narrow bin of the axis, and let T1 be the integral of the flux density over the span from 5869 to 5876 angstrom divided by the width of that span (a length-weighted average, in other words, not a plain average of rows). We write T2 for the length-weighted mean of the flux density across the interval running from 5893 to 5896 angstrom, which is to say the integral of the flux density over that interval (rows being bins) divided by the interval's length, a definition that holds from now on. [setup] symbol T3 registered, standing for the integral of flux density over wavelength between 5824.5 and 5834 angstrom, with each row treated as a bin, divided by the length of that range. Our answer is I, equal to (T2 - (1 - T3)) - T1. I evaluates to 17.8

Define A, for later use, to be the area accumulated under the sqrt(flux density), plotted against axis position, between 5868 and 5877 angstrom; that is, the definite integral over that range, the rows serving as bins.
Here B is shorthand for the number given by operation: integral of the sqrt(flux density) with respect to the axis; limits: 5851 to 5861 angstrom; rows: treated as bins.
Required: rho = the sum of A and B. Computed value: 98.26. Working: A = 47.3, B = 50.9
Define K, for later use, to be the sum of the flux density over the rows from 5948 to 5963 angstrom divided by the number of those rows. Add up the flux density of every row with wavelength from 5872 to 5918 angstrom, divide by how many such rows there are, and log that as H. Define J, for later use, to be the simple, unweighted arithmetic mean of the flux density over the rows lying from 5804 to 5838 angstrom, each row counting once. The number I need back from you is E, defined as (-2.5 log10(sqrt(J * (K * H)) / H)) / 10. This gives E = -0.181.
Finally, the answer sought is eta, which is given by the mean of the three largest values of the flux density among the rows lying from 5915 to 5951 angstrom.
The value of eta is 28.9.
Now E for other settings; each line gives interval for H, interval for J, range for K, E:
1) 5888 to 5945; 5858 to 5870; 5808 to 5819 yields -0.183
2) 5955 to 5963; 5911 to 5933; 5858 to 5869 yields -0.180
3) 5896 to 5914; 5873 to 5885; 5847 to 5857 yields -0.178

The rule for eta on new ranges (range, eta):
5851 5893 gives 29.0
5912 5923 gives 28.3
